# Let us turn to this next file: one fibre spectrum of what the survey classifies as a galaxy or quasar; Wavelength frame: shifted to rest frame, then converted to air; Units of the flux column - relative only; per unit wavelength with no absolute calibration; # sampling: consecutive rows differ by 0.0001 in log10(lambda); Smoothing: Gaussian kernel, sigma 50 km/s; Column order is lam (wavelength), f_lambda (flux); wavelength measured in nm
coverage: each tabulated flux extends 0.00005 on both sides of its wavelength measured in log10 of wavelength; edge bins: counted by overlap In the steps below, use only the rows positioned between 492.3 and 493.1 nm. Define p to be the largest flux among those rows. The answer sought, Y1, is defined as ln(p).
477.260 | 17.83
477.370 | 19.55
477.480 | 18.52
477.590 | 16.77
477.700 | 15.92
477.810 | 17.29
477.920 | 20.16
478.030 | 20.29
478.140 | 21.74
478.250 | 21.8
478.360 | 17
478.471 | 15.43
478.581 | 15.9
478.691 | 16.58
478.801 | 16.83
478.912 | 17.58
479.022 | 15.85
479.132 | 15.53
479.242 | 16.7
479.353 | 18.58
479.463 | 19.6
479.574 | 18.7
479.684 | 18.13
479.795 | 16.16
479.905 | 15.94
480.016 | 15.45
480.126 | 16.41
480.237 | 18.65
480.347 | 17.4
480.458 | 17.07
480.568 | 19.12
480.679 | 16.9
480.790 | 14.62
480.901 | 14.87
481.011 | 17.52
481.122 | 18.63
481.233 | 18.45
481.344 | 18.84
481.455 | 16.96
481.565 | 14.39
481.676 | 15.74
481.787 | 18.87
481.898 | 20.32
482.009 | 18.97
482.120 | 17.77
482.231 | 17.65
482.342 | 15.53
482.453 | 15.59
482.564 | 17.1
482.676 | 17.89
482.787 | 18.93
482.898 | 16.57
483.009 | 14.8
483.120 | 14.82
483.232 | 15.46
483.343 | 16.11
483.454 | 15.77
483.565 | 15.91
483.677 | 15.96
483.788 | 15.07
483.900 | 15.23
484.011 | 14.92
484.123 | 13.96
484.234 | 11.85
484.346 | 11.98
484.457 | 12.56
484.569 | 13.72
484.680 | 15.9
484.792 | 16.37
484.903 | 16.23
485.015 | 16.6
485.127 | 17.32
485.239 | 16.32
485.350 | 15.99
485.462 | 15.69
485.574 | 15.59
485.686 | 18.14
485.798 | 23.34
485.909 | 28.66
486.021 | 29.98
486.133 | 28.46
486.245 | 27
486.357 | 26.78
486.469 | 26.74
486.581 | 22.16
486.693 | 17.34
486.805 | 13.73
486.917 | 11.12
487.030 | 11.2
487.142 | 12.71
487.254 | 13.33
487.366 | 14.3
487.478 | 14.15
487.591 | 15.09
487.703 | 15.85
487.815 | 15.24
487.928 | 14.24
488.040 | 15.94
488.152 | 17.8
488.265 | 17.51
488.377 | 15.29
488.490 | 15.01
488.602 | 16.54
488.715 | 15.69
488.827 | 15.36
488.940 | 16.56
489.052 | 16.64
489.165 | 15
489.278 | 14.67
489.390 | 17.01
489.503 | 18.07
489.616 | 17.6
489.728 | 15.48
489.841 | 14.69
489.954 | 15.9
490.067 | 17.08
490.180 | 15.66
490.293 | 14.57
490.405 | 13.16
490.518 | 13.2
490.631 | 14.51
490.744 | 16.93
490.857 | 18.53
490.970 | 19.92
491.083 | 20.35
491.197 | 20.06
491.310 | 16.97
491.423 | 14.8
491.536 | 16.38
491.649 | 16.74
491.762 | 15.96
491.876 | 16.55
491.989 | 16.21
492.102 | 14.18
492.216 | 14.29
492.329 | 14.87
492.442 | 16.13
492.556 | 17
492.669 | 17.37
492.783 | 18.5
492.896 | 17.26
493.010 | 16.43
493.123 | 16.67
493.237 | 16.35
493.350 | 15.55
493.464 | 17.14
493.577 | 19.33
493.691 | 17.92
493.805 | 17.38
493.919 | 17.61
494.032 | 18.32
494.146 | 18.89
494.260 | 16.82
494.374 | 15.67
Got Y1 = 2.92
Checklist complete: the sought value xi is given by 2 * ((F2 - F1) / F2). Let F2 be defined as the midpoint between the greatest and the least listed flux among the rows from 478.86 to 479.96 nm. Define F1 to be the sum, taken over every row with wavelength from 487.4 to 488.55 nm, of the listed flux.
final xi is -15.8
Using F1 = 156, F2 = 17.6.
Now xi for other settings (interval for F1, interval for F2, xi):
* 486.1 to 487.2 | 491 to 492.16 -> -20.8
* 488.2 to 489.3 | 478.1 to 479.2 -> -15.0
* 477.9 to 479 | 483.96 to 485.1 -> -23.8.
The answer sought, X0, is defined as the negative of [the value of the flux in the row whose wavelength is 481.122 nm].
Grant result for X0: -18.63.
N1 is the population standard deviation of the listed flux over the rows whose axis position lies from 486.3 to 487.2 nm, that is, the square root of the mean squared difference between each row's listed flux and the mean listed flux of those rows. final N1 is 6.2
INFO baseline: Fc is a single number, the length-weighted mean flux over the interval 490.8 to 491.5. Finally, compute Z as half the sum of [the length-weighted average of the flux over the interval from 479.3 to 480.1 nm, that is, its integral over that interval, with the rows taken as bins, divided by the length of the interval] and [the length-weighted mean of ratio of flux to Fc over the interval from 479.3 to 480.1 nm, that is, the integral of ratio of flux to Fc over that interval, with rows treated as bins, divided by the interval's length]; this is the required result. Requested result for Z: 9.2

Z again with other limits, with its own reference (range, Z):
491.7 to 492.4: 8.1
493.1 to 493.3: 8.7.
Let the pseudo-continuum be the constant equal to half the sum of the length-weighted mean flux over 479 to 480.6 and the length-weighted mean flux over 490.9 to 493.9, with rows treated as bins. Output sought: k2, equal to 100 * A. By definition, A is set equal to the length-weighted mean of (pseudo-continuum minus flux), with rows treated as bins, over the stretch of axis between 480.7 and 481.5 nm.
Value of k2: 0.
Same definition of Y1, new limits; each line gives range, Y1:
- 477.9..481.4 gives 3.08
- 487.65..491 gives 2.99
